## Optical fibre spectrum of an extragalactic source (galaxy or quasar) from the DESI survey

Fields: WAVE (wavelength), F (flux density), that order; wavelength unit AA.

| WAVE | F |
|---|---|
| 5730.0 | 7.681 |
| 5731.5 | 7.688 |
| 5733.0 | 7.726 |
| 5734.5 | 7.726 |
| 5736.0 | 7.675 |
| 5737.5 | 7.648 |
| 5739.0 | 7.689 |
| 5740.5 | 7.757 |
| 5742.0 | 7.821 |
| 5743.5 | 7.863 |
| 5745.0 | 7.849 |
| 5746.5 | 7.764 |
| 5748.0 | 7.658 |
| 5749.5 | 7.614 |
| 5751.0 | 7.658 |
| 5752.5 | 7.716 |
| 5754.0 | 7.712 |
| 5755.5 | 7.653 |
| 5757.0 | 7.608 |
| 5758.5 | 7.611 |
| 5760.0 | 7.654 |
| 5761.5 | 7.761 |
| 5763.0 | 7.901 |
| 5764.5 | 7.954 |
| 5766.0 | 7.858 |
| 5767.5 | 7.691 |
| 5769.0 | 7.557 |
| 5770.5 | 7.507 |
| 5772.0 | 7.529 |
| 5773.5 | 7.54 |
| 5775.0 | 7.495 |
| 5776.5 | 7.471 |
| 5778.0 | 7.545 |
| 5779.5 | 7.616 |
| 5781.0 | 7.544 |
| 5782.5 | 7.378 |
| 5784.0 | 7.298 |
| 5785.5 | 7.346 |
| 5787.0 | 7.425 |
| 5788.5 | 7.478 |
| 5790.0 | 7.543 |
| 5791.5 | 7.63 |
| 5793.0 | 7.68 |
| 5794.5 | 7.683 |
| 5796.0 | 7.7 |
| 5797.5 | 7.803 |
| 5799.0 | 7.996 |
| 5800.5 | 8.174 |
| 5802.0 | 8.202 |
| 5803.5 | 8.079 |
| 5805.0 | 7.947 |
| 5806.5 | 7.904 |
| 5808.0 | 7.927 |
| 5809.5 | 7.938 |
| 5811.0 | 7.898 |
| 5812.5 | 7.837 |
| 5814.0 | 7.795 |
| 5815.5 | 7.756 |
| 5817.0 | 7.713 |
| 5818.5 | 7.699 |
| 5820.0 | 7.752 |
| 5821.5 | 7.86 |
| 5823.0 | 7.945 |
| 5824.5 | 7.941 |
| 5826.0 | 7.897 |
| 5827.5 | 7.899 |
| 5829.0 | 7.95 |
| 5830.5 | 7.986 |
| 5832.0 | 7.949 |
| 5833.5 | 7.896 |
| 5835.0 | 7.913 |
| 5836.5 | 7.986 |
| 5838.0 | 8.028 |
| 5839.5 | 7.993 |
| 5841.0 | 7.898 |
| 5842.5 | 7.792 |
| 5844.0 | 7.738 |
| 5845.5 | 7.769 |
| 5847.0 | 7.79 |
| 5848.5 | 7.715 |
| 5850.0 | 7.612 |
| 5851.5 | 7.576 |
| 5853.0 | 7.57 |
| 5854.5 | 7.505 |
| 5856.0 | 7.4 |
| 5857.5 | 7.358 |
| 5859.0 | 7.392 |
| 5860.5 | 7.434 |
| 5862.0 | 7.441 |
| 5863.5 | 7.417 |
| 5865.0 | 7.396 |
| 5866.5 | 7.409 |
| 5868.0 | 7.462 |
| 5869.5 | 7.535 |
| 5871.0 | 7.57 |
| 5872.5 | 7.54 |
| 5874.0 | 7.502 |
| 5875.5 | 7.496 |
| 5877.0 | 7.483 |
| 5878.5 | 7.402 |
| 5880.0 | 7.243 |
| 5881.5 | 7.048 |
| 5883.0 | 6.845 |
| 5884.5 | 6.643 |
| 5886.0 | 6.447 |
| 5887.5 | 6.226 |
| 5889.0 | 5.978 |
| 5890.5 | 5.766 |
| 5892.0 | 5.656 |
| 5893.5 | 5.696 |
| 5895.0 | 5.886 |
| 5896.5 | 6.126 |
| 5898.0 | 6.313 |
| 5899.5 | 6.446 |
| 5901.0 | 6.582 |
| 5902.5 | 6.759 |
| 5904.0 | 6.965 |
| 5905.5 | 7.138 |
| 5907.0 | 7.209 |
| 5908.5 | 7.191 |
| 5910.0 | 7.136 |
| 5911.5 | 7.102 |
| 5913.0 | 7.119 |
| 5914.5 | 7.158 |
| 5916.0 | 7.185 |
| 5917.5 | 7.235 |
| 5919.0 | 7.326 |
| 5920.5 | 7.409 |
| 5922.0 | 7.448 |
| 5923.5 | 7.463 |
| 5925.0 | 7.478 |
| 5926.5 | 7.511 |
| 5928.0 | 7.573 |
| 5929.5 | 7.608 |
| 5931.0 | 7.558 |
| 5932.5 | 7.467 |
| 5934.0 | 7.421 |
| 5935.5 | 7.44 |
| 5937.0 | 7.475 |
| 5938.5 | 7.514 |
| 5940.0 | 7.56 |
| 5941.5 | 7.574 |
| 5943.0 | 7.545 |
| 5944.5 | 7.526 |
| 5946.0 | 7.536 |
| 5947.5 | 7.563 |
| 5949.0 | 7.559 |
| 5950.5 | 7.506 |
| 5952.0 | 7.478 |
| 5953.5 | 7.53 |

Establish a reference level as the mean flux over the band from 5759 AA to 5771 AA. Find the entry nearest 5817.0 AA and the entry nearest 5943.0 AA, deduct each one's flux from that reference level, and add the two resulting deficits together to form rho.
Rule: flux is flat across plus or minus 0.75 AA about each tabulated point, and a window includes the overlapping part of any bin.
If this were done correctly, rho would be 0.2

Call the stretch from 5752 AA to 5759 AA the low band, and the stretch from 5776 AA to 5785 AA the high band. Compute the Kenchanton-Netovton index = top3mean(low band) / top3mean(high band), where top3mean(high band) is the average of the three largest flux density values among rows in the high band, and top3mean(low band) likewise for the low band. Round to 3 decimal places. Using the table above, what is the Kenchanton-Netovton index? 1.017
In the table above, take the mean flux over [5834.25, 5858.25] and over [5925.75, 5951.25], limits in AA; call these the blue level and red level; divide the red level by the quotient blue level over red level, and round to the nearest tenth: 7.3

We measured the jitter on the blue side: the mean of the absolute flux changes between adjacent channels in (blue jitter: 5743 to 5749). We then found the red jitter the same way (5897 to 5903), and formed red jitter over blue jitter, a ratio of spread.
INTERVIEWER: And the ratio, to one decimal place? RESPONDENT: 2.2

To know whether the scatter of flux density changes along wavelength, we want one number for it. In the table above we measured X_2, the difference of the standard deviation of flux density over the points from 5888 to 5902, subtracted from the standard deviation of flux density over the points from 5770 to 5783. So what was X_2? -0.3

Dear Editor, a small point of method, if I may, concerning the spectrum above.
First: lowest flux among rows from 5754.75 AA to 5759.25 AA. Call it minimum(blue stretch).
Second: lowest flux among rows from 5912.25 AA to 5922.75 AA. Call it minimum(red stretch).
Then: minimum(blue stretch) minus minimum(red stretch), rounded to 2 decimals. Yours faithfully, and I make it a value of 0.49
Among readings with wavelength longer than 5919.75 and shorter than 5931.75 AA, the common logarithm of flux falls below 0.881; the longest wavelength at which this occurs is 5931.0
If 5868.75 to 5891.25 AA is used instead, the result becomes 5890.5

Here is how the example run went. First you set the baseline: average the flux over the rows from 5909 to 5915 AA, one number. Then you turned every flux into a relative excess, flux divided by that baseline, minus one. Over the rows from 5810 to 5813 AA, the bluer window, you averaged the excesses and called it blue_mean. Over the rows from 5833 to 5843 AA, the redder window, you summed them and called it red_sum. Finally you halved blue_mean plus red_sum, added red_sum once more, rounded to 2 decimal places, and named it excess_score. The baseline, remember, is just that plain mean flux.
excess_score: 1.23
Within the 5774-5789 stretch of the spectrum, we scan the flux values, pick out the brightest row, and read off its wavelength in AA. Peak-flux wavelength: 5779.5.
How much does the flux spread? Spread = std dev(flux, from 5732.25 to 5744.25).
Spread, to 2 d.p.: 0.07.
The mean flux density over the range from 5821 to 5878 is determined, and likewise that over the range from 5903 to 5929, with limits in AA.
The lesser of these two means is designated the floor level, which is 7.27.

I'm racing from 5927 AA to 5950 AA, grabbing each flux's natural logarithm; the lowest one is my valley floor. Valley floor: 2.00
